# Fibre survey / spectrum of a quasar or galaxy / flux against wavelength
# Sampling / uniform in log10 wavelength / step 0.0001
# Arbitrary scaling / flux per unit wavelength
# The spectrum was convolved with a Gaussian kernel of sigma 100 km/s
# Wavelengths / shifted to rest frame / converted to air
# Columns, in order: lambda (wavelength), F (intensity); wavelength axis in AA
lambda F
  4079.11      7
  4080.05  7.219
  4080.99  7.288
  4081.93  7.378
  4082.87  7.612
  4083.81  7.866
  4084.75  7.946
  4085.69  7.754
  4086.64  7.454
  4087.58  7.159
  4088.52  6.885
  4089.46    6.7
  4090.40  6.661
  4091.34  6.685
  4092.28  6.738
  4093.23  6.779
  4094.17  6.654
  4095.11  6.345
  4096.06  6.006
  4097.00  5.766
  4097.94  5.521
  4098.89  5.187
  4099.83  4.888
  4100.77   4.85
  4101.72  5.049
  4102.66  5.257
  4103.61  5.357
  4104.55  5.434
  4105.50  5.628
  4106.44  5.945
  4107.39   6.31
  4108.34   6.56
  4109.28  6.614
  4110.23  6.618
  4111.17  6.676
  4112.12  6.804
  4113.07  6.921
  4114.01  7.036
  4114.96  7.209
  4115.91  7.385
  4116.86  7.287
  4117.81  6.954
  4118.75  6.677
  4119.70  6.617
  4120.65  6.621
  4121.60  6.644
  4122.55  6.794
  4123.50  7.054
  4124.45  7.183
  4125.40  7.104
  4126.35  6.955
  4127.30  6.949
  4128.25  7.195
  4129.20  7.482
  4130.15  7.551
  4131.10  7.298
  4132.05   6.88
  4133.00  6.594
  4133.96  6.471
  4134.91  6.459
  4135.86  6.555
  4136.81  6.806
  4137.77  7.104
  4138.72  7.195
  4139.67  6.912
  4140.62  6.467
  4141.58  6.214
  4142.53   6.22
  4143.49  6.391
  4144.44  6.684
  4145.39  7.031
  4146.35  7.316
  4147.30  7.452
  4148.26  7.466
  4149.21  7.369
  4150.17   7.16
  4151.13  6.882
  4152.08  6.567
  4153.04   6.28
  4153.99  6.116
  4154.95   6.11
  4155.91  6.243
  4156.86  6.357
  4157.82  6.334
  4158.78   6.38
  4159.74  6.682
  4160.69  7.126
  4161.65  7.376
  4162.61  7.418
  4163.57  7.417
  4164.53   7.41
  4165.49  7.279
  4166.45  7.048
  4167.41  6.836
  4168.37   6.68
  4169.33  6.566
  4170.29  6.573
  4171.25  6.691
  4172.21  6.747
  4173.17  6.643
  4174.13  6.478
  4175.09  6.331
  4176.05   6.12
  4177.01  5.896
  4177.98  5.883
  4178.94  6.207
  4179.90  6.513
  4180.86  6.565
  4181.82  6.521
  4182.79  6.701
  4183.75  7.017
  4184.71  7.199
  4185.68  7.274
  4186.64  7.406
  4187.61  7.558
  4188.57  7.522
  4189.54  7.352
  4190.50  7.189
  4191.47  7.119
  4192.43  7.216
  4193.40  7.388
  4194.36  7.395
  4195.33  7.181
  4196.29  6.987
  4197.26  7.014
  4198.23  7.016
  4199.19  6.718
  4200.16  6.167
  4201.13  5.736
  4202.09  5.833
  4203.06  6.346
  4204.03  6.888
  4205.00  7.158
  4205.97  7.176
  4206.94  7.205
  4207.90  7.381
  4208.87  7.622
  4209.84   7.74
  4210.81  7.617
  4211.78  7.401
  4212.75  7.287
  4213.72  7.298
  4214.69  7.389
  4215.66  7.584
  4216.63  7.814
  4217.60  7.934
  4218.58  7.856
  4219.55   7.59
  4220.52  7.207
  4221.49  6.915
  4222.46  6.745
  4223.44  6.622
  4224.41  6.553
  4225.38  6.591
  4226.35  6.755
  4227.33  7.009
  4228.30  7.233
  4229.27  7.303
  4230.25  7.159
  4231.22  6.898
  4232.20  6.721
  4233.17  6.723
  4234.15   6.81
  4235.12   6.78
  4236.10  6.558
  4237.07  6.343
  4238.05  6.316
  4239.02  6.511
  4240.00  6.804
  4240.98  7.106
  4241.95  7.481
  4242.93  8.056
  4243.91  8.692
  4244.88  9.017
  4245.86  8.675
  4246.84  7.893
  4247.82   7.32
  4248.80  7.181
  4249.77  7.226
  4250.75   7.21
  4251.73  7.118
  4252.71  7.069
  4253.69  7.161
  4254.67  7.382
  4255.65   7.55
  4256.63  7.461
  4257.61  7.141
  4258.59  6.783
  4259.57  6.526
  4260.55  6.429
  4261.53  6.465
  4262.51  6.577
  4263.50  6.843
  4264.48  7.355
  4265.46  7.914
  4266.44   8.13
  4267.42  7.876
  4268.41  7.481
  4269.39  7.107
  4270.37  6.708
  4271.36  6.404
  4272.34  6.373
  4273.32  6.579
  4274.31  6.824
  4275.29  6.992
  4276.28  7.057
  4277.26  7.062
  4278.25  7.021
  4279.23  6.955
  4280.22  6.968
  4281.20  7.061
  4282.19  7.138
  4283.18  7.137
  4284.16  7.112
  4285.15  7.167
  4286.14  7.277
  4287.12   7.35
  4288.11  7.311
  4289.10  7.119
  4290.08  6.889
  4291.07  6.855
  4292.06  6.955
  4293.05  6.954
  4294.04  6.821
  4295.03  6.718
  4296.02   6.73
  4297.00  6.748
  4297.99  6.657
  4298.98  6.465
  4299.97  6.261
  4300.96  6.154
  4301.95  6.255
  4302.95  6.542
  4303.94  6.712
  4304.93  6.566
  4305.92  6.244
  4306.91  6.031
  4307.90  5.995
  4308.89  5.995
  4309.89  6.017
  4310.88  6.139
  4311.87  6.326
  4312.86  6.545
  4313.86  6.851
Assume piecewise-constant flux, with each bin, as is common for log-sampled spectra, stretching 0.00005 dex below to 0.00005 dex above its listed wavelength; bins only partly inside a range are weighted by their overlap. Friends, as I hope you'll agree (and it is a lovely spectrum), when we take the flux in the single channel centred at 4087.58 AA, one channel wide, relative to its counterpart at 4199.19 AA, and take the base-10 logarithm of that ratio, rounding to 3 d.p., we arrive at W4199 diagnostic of 0.028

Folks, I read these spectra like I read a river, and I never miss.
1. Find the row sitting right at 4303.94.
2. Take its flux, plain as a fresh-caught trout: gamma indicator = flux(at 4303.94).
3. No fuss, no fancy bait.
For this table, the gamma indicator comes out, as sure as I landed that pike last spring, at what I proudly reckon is 6.712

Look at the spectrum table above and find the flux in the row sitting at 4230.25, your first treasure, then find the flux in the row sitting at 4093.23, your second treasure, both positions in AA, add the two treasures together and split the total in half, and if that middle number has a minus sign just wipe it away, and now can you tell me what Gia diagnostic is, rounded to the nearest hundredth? 6.97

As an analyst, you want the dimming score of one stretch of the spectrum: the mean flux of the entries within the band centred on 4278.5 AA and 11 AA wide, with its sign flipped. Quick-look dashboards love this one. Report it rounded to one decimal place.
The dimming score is -7.0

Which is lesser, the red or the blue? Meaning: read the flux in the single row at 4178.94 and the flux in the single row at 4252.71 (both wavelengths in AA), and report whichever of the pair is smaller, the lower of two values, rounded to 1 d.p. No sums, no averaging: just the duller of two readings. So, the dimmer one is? 6.2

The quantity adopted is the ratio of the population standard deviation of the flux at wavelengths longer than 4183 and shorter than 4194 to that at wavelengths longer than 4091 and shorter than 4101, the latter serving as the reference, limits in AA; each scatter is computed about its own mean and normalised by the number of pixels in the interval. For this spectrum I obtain 0.22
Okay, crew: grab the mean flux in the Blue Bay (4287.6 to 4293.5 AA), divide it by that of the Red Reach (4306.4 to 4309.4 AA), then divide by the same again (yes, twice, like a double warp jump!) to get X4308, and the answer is 0.19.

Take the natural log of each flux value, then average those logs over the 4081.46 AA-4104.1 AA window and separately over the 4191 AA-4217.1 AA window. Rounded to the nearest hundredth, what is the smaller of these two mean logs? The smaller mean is 1.85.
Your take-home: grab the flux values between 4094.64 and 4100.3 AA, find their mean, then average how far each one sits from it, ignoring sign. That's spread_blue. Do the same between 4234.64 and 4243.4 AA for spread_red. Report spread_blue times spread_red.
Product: 0.19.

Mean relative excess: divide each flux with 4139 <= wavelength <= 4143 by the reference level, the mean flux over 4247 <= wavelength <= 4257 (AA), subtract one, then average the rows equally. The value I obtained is -0.11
